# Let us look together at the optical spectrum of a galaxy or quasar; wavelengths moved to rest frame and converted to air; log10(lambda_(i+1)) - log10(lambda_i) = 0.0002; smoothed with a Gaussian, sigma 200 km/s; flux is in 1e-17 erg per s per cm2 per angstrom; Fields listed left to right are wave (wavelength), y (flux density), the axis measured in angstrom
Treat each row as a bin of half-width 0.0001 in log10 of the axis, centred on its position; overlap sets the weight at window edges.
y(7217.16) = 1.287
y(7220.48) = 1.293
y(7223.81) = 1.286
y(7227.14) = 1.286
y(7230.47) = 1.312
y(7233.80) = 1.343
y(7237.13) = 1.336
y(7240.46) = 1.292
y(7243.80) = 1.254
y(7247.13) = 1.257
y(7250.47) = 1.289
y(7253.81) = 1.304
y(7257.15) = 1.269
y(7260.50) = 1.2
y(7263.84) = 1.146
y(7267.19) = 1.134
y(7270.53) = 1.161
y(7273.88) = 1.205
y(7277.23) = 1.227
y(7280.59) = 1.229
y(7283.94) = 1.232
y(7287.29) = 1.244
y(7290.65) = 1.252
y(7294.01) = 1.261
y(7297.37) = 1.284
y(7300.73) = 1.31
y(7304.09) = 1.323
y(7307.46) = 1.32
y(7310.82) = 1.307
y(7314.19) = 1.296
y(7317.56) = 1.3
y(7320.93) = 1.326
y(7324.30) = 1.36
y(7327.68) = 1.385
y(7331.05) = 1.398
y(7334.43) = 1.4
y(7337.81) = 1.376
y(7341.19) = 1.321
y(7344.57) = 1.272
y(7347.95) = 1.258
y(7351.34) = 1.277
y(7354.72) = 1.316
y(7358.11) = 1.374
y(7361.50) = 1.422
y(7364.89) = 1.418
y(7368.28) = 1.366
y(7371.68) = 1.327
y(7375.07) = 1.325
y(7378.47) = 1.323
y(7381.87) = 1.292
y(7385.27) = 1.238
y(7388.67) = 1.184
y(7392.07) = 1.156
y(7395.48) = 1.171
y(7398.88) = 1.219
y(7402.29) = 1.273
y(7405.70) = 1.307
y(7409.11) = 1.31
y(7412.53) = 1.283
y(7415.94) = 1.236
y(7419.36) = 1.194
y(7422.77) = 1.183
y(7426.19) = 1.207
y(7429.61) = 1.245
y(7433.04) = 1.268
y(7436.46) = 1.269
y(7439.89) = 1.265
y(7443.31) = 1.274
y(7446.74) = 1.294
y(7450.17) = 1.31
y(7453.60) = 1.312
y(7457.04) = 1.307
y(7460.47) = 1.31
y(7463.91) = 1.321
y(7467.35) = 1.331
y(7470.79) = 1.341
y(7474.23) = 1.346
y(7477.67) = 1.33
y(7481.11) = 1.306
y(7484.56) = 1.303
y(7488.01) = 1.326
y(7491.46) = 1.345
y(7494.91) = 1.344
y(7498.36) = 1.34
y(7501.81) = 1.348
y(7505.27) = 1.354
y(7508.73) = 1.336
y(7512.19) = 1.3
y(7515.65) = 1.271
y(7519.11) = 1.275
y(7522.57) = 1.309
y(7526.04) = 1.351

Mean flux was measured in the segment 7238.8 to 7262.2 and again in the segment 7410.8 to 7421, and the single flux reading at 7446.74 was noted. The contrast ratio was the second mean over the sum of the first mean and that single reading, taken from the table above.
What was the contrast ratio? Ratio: 0.483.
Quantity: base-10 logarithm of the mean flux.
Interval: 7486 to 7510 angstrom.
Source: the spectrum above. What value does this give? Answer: 0.13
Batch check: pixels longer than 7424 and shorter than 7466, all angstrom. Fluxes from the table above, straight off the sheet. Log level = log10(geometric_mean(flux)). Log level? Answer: 0.108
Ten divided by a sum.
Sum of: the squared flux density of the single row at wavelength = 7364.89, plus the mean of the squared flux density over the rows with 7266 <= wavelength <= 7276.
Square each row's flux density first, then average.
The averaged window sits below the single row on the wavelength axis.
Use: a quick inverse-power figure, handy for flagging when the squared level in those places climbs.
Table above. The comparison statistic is 2.96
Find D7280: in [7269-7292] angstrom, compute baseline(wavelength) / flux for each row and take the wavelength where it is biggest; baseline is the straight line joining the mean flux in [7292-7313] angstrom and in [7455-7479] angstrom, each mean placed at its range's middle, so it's 7270.53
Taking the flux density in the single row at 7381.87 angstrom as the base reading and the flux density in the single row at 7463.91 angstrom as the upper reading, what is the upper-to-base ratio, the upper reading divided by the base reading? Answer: 1.02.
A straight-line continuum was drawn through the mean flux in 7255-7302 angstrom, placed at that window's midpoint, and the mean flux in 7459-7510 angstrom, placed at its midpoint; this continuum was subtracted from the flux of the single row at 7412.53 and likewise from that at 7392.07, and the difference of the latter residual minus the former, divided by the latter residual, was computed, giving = 0.9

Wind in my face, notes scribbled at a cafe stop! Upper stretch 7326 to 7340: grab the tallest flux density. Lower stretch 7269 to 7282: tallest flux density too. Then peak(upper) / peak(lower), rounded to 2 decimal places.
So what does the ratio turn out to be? 1.14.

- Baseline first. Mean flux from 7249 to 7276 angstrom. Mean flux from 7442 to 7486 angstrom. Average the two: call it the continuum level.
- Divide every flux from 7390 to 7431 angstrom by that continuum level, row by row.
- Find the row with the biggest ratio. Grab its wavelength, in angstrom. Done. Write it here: 7409.11 angstrom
